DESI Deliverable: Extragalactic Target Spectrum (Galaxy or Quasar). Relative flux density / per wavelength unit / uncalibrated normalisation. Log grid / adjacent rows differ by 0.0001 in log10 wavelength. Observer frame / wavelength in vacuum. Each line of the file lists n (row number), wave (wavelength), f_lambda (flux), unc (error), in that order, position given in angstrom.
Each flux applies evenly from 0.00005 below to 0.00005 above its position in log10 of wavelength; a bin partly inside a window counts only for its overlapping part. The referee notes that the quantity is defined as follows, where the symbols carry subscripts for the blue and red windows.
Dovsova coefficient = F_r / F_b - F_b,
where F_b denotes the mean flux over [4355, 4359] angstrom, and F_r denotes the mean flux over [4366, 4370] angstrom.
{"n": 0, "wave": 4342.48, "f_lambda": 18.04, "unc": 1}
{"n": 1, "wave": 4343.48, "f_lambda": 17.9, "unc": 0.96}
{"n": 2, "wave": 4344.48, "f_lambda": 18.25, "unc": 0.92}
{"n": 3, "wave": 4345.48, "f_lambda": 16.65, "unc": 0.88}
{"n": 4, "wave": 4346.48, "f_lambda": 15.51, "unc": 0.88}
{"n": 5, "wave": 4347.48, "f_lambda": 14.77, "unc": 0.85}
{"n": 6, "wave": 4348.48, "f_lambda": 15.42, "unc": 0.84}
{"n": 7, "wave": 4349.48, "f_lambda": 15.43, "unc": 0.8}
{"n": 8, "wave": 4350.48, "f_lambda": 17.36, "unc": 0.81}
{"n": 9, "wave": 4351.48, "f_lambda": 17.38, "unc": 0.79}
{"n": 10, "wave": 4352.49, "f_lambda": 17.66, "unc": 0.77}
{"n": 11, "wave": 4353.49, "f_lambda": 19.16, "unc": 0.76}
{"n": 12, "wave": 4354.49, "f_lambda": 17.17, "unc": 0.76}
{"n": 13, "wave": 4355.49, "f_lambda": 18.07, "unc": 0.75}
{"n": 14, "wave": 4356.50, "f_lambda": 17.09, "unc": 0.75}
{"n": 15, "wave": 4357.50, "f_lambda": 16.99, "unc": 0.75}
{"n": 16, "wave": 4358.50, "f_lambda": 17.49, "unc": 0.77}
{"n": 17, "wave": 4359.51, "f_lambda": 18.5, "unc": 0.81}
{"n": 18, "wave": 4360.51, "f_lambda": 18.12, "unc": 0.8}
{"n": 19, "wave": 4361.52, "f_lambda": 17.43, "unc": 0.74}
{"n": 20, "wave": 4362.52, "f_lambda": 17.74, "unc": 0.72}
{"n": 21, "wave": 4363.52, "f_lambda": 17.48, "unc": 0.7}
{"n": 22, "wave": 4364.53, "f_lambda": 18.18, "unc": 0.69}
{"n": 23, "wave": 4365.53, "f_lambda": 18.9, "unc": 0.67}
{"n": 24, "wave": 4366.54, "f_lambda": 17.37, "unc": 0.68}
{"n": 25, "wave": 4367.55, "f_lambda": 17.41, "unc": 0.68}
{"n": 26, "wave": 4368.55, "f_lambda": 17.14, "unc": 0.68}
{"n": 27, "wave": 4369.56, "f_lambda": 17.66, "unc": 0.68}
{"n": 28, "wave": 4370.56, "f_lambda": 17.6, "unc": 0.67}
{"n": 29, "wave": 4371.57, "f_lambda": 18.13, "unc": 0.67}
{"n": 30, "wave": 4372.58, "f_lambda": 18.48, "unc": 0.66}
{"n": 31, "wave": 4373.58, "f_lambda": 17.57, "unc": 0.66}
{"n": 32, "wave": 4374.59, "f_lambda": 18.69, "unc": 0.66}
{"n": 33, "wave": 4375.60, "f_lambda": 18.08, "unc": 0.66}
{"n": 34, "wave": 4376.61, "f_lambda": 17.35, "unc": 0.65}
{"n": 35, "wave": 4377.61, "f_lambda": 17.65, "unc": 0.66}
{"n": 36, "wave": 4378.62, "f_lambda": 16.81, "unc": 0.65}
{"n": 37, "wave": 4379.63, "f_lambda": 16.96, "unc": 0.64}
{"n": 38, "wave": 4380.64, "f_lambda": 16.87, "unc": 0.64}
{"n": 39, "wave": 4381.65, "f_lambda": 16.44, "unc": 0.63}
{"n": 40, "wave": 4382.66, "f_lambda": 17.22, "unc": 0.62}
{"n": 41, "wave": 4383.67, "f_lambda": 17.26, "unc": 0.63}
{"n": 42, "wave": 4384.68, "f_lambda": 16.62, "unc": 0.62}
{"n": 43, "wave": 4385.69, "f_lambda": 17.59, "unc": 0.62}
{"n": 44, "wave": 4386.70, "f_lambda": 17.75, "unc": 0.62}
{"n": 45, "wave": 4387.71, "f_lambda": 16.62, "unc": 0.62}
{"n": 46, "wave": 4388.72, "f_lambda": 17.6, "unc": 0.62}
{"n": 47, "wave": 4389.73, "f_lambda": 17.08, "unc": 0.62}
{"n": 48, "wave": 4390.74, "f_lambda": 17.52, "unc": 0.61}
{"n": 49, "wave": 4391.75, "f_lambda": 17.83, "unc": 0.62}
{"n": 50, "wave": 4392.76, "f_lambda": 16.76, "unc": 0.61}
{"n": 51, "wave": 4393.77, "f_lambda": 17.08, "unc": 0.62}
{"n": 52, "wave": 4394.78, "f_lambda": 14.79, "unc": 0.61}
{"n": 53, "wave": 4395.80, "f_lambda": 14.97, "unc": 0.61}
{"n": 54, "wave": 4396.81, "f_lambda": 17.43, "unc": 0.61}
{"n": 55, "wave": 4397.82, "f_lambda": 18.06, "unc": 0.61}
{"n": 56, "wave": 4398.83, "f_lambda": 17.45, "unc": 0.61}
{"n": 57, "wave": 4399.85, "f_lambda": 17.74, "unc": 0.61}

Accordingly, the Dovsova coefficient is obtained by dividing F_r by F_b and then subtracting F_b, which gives -16.41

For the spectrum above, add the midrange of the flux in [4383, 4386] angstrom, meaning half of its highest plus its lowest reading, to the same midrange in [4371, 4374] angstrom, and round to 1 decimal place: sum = 35.1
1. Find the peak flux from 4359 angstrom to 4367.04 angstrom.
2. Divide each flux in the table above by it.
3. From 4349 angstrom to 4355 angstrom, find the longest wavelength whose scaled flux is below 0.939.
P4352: 4354.49 angstrom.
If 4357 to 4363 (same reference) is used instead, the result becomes 4362.52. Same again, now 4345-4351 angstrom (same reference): 4350.48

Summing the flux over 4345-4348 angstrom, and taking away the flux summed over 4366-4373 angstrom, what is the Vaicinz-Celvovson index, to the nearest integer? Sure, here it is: -77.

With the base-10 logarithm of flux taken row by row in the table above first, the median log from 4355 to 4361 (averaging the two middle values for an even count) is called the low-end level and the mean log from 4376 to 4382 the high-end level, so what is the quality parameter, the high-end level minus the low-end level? -0.019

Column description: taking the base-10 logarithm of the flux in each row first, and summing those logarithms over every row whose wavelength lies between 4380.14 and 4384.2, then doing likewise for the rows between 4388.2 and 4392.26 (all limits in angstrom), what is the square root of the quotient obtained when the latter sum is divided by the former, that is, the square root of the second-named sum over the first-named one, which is 1.01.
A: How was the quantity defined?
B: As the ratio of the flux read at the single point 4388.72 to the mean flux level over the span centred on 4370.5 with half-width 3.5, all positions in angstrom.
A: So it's 0.99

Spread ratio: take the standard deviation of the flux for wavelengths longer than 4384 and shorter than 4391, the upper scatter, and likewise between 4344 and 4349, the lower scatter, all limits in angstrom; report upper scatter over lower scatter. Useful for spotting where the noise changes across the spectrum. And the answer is 0.4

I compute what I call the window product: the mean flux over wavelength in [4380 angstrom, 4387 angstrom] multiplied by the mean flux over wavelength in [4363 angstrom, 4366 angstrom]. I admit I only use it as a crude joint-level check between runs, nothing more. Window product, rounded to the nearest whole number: 311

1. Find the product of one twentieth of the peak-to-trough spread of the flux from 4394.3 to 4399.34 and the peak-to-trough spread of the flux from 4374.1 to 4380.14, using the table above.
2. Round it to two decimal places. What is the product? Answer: 0.31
